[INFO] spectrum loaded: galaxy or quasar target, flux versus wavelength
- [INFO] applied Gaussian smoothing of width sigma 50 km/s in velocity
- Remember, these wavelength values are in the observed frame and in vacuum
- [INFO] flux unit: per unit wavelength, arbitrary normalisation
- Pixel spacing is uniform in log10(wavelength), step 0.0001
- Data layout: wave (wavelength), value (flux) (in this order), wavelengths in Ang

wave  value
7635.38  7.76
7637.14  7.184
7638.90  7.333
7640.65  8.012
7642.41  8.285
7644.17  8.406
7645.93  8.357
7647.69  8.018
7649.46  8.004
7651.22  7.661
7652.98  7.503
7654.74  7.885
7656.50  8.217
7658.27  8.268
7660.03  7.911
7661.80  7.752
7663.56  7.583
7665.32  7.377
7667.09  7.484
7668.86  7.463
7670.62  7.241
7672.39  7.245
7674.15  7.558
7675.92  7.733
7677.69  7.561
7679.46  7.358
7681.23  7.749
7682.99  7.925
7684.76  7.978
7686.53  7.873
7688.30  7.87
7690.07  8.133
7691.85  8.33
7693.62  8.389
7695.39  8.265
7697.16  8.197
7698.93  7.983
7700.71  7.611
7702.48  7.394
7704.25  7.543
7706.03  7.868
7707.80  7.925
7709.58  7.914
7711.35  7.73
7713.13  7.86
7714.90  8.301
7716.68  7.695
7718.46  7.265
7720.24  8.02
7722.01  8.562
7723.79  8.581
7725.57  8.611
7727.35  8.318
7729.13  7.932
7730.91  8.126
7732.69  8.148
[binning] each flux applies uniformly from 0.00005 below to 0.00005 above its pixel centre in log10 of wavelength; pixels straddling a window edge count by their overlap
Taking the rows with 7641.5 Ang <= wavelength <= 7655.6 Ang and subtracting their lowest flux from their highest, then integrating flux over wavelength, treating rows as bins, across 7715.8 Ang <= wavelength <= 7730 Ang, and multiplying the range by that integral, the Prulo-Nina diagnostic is 104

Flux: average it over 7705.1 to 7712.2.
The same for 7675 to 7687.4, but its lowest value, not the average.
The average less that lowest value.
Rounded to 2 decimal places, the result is 0.50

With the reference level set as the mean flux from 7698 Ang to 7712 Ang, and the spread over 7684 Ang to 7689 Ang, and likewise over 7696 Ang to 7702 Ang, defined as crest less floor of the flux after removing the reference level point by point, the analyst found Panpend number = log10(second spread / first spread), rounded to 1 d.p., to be 0.7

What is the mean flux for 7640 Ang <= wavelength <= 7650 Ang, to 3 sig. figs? 8.18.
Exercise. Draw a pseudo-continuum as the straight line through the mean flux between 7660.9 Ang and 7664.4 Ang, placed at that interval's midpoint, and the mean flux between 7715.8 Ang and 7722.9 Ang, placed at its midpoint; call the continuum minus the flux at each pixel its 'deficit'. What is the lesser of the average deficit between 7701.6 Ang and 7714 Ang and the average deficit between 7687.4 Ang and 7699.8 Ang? -0.38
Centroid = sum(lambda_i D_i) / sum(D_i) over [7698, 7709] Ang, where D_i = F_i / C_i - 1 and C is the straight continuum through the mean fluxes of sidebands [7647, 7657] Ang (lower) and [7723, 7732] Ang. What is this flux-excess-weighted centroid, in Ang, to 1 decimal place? 7703.3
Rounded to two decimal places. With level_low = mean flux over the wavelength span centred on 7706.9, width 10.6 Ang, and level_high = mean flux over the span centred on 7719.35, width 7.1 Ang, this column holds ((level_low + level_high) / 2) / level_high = 0.99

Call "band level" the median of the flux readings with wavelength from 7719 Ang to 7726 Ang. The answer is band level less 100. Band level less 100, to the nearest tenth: -91.4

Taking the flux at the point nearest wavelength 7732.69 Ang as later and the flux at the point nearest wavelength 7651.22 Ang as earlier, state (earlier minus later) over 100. -0.0049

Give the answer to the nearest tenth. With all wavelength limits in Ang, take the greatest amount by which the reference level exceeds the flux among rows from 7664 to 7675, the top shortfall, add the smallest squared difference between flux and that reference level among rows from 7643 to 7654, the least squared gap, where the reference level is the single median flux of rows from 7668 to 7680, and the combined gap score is 0.2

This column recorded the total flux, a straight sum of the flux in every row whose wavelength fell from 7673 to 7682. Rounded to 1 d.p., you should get 38.0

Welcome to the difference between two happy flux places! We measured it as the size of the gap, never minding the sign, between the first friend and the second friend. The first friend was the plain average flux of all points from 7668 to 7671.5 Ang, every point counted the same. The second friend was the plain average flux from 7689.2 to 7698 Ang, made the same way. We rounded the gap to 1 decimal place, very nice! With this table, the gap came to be 0.9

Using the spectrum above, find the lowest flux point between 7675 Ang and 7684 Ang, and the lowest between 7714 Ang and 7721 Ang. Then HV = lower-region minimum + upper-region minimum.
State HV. 14.6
